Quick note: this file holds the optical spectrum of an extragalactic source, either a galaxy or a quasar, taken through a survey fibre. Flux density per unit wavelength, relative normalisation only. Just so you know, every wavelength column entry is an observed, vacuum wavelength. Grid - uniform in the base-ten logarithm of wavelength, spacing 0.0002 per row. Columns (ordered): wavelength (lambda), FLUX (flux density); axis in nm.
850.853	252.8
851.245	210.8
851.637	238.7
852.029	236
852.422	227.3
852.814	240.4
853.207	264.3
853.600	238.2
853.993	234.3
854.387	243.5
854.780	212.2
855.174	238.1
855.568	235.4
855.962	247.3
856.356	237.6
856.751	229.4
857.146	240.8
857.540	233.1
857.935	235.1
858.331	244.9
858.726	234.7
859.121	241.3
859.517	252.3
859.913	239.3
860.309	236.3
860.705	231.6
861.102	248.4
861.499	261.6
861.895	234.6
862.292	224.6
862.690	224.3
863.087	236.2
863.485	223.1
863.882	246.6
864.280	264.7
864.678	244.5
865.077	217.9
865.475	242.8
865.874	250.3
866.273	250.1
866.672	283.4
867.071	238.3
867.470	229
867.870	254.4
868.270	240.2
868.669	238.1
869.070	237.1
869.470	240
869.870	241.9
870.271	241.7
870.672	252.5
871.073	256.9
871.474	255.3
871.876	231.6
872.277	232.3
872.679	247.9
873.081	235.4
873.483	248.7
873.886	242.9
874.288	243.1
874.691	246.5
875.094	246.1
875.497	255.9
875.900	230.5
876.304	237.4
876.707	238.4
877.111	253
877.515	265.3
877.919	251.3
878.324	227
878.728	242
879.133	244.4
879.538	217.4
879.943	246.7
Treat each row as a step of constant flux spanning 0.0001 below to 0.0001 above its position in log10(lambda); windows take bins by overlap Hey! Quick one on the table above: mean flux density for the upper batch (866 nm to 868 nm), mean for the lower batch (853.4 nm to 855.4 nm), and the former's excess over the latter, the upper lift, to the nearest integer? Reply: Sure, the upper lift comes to 18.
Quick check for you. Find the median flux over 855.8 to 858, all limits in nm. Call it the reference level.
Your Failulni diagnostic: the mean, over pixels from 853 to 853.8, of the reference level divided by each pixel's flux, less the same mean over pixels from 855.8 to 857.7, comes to -0.052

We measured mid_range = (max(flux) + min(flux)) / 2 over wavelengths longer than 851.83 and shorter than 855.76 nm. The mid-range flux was 238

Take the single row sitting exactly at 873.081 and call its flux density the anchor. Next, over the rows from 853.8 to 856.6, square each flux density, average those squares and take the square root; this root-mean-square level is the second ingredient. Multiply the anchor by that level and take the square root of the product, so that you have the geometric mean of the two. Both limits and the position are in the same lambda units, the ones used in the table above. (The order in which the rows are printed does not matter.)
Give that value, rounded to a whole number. 236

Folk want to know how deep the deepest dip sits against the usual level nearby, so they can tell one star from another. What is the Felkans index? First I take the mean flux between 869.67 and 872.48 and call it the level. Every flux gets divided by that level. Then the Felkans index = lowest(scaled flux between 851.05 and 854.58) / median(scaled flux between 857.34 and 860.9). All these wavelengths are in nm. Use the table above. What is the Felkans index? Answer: 0.892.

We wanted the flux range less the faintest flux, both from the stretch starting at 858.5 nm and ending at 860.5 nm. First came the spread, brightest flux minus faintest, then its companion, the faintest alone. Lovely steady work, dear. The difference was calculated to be -217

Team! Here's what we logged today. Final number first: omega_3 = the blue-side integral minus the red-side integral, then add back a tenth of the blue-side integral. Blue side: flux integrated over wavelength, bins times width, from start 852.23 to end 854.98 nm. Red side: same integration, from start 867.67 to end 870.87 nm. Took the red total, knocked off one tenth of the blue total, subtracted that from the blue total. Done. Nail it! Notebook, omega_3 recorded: -61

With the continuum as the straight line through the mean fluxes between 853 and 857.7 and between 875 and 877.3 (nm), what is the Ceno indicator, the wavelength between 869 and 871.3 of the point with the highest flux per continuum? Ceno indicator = 871.073 nm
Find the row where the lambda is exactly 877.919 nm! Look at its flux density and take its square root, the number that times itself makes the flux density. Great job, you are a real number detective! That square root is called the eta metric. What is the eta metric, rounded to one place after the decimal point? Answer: 15.9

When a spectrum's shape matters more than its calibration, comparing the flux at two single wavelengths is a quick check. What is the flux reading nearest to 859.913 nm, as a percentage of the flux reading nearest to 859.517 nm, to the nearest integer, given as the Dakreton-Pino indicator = 95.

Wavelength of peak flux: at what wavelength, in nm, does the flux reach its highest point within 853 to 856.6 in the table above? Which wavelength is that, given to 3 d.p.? 853.207 nm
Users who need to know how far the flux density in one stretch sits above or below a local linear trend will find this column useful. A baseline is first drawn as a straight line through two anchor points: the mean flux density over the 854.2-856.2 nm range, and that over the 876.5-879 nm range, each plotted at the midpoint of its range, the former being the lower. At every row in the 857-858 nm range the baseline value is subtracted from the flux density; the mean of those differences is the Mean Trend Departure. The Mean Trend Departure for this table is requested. 0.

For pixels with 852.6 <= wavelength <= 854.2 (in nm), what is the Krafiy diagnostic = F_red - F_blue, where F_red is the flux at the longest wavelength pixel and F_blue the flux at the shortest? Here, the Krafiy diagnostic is -6.1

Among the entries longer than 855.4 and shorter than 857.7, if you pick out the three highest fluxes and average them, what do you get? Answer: 242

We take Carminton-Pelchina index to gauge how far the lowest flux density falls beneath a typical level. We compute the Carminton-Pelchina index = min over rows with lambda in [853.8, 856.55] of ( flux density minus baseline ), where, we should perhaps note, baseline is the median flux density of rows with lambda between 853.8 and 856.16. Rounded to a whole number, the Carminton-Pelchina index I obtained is -25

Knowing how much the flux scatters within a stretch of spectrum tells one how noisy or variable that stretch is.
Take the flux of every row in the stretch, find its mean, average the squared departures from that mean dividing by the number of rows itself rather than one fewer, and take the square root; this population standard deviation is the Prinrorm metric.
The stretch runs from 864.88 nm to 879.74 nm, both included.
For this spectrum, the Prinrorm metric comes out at 12.3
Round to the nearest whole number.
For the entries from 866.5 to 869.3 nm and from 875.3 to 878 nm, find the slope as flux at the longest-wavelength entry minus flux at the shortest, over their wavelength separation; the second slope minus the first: 17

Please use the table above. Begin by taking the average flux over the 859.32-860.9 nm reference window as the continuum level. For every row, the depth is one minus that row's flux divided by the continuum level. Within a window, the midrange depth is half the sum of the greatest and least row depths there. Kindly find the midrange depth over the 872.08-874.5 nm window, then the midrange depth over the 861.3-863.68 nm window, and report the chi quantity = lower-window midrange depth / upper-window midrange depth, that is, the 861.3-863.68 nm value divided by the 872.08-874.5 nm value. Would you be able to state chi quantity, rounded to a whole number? 4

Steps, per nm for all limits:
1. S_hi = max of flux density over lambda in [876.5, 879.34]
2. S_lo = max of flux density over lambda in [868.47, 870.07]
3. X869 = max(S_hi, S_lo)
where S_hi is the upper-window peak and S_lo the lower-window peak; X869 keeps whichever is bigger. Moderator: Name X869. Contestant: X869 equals 265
